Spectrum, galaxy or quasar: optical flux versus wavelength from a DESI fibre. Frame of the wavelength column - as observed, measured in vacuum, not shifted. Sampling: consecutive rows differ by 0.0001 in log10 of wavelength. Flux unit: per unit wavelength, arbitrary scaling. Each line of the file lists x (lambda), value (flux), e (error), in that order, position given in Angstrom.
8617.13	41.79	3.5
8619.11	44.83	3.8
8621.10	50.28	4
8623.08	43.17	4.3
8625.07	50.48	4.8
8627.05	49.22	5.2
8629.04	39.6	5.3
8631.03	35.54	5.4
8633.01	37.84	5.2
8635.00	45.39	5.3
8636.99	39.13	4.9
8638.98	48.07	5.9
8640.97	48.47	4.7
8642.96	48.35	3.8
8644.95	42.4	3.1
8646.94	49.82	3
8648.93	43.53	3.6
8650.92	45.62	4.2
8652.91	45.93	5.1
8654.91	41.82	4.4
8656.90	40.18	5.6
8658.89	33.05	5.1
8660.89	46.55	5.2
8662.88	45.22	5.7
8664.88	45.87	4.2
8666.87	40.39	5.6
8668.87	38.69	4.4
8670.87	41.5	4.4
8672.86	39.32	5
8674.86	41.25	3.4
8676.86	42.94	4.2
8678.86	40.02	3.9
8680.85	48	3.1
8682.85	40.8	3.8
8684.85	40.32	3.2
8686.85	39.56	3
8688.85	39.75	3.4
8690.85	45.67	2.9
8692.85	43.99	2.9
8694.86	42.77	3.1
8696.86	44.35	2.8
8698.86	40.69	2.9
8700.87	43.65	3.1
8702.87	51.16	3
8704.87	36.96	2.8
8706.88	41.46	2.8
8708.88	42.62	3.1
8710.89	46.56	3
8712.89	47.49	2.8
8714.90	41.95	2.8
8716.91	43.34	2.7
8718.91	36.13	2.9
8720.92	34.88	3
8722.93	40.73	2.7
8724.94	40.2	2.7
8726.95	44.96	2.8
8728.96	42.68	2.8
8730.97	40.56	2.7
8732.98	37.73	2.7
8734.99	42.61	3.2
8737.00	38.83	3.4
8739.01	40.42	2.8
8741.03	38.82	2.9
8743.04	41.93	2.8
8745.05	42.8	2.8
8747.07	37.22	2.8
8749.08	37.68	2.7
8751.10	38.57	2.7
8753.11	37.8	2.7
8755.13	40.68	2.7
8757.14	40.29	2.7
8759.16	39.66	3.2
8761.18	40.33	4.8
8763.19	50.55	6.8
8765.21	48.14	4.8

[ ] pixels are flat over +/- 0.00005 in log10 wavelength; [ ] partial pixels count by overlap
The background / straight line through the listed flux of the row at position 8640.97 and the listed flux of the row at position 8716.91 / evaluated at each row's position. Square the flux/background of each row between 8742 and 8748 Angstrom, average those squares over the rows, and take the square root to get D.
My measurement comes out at 0.98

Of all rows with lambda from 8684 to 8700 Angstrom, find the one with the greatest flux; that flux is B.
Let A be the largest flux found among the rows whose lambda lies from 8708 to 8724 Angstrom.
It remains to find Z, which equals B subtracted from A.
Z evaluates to 1.8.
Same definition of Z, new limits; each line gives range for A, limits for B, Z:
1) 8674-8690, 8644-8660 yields -1.8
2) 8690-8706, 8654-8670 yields 4.6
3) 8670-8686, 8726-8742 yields 3.0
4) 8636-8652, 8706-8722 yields 2.3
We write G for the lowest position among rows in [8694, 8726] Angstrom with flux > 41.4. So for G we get 8694.86 Angstrom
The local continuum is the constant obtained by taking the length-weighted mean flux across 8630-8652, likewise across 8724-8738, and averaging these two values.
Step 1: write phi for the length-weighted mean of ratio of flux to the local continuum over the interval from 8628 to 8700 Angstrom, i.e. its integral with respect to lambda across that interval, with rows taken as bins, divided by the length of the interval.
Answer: 1.000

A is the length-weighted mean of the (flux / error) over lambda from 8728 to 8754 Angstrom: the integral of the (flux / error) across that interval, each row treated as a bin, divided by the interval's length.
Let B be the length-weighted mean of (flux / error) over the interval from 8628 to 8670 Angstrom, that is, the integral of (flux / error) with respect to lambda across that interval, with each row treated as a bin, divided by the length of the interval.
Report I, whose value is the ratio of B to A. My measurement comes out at 0.67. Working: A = 14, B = 9.4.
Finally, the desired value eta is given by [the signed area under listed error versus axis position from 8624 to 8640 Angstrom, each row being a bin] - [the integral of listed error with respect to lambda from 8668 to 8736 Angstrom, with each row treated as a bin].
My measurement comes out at -132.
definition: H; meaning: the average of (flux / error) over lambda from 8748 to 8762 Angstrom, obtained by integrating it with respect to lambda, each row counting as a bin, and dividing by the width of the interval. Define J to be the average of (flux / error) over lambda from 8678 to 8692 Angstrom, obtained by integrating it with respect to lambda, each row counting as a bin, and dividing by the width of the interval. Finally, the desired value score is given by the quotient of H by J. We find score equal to 1.0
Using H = 13.4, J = 12.9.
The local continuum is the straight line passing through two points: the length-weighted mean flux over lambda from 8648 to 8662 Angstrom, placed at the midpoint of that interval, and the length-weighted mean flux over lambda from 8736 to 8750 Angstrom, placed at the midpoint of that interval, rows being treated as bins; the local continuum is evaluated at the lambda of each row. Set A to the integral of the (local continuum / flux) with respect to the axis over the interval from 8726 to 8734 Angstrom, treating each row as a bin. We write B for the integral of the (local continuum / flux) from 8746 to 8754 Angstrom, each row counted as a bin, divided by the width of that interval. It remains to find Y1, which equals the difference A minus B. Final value 6.72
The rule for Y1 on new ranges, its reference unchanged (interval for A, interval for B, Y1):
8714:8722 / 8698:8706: 7.40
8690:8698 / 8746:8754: 6.43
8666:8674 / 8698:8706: 7.43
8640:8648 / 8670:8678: 6.26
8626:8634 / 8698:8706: 7.68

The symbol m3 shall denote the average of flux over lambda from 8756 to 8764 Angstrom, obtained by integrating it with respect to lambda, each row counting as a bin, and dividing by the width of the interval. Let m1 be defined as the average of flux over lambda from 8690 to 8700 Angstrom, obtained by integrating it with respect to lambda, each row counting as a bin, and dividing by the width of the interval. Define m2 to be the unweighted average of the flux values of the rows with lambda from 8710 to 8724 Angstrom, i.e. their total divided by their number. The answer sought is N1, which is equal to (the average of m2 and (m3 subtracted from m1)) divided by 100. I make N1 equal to 0.212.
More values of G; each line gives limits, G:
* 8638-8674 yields 8638.98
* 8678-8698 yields 8680.85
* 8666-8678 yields 8670.87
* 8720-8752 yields 8726.95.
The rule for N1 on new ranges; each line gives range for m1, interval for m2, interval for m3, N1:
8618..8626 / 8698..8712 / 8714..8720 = 0.250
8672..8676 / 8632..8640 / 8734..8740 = 0.212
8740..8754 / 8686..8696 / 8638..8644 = 0.167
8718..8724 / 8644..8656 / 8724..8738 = 0.205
